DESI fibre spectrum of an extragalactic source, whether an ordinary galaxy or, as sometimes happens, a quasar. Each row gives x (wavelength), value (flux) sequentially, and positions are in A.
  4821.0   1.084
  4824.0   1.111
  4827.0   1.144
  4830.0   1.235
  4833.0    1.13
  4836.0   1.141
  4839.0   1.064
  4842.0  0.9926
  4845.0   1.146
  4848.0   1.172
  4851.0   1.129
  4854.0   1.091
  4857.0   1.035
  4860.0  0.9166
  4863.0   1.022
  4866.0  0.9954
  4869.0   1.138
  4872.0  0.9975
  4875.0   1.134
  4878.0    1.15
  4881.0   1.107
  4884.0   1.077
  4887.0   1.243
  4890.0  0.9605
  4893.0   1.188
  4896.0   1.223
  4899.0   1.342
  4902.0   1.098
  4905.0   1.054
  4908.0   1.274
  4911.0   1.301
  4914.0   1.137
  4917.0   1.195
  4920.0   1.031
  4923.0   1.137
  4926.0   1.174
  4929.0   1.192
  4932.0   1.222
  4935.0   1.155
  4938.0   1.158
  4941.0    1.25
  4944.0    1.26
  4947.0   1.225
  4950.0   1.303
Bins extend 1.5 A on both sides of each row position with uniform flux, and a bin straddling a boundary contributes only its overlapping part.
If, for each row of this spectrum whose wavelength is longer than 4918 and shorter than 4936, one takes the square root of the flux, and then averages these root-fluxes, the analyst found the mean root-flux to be 1.073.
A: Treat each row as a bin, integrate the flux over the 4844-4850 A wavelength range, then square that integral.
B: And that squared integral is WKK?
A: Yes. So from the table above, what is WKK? 48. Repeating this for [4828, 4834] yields 50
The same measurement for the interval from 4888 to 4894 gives 42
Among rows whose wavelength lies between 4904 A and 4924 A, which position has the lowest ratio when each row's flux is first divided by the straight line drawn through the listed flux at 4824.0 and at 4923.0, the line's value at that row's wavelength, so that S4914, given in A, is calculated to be 4920.0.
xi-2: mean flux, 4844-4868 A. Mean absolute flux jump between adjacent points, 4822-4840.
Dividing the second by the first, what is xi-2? 0.060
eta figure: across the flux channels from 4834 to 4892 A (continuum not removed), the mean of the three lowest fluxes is 0.96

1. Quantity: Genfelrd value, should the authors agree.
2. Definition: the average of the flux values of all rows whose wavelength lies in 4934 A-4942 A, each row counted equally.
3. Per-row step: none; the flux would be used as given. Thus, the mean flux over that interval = 1.19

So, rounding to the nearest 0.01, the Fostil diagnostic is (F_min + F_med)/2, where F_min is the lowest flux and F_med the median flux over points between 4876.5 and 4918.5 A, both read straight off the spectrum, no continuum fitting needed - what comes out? 1.06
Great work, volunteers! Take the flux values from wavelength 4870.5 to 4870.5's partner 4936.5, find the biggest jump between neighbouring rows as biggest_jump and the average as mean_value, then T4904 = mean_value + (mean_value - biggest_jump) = 2.03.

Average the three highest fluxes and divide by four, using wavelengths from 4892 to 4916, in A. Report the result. 0.326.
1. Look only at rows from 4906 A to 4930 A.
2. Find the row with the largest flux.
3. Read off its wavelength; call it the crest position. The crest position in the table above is 4911.0 A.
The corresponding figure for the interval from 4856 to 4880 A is 4878.0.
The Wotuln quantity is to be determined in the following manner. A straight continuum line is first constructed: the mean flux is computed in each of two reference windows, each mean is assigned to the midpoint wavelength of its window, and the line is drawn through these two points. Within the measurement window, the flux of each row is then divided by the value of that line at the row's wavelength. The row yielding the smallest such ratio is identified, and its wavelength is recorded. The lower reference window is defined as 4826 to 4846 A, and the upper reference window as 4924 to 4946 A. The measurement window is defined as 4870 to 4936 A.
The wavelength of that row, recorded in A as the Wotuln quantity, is 4890.0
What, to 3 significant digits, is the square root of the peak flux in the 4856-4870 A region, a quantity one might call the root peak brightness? 1.07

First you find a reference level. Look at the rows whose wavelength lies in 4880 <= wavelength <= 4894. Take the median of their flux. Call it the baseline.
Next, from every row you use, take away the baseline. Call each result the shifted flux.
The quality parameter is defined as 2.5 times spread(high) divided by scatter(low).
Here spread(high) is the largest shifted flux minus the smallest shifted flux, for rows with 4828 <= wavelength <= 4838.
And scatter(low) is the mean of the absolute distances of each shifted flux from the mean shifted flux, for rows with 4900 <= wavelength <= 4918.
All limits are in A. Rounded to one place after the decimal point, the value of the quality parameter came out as 3.3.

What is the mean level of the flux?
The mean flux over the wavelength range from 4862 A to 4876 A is 1.06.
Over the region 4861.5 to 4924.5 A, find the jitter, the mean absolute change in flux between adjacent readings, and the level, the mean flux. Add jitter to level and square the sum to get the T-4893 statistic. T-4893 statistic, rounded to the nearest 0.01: 1.57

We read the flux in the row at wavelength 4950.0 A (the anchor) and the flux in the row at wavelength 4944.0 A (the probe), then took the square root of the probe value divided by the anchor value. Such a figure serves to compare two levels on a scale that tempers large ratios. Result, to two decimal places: 0.98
